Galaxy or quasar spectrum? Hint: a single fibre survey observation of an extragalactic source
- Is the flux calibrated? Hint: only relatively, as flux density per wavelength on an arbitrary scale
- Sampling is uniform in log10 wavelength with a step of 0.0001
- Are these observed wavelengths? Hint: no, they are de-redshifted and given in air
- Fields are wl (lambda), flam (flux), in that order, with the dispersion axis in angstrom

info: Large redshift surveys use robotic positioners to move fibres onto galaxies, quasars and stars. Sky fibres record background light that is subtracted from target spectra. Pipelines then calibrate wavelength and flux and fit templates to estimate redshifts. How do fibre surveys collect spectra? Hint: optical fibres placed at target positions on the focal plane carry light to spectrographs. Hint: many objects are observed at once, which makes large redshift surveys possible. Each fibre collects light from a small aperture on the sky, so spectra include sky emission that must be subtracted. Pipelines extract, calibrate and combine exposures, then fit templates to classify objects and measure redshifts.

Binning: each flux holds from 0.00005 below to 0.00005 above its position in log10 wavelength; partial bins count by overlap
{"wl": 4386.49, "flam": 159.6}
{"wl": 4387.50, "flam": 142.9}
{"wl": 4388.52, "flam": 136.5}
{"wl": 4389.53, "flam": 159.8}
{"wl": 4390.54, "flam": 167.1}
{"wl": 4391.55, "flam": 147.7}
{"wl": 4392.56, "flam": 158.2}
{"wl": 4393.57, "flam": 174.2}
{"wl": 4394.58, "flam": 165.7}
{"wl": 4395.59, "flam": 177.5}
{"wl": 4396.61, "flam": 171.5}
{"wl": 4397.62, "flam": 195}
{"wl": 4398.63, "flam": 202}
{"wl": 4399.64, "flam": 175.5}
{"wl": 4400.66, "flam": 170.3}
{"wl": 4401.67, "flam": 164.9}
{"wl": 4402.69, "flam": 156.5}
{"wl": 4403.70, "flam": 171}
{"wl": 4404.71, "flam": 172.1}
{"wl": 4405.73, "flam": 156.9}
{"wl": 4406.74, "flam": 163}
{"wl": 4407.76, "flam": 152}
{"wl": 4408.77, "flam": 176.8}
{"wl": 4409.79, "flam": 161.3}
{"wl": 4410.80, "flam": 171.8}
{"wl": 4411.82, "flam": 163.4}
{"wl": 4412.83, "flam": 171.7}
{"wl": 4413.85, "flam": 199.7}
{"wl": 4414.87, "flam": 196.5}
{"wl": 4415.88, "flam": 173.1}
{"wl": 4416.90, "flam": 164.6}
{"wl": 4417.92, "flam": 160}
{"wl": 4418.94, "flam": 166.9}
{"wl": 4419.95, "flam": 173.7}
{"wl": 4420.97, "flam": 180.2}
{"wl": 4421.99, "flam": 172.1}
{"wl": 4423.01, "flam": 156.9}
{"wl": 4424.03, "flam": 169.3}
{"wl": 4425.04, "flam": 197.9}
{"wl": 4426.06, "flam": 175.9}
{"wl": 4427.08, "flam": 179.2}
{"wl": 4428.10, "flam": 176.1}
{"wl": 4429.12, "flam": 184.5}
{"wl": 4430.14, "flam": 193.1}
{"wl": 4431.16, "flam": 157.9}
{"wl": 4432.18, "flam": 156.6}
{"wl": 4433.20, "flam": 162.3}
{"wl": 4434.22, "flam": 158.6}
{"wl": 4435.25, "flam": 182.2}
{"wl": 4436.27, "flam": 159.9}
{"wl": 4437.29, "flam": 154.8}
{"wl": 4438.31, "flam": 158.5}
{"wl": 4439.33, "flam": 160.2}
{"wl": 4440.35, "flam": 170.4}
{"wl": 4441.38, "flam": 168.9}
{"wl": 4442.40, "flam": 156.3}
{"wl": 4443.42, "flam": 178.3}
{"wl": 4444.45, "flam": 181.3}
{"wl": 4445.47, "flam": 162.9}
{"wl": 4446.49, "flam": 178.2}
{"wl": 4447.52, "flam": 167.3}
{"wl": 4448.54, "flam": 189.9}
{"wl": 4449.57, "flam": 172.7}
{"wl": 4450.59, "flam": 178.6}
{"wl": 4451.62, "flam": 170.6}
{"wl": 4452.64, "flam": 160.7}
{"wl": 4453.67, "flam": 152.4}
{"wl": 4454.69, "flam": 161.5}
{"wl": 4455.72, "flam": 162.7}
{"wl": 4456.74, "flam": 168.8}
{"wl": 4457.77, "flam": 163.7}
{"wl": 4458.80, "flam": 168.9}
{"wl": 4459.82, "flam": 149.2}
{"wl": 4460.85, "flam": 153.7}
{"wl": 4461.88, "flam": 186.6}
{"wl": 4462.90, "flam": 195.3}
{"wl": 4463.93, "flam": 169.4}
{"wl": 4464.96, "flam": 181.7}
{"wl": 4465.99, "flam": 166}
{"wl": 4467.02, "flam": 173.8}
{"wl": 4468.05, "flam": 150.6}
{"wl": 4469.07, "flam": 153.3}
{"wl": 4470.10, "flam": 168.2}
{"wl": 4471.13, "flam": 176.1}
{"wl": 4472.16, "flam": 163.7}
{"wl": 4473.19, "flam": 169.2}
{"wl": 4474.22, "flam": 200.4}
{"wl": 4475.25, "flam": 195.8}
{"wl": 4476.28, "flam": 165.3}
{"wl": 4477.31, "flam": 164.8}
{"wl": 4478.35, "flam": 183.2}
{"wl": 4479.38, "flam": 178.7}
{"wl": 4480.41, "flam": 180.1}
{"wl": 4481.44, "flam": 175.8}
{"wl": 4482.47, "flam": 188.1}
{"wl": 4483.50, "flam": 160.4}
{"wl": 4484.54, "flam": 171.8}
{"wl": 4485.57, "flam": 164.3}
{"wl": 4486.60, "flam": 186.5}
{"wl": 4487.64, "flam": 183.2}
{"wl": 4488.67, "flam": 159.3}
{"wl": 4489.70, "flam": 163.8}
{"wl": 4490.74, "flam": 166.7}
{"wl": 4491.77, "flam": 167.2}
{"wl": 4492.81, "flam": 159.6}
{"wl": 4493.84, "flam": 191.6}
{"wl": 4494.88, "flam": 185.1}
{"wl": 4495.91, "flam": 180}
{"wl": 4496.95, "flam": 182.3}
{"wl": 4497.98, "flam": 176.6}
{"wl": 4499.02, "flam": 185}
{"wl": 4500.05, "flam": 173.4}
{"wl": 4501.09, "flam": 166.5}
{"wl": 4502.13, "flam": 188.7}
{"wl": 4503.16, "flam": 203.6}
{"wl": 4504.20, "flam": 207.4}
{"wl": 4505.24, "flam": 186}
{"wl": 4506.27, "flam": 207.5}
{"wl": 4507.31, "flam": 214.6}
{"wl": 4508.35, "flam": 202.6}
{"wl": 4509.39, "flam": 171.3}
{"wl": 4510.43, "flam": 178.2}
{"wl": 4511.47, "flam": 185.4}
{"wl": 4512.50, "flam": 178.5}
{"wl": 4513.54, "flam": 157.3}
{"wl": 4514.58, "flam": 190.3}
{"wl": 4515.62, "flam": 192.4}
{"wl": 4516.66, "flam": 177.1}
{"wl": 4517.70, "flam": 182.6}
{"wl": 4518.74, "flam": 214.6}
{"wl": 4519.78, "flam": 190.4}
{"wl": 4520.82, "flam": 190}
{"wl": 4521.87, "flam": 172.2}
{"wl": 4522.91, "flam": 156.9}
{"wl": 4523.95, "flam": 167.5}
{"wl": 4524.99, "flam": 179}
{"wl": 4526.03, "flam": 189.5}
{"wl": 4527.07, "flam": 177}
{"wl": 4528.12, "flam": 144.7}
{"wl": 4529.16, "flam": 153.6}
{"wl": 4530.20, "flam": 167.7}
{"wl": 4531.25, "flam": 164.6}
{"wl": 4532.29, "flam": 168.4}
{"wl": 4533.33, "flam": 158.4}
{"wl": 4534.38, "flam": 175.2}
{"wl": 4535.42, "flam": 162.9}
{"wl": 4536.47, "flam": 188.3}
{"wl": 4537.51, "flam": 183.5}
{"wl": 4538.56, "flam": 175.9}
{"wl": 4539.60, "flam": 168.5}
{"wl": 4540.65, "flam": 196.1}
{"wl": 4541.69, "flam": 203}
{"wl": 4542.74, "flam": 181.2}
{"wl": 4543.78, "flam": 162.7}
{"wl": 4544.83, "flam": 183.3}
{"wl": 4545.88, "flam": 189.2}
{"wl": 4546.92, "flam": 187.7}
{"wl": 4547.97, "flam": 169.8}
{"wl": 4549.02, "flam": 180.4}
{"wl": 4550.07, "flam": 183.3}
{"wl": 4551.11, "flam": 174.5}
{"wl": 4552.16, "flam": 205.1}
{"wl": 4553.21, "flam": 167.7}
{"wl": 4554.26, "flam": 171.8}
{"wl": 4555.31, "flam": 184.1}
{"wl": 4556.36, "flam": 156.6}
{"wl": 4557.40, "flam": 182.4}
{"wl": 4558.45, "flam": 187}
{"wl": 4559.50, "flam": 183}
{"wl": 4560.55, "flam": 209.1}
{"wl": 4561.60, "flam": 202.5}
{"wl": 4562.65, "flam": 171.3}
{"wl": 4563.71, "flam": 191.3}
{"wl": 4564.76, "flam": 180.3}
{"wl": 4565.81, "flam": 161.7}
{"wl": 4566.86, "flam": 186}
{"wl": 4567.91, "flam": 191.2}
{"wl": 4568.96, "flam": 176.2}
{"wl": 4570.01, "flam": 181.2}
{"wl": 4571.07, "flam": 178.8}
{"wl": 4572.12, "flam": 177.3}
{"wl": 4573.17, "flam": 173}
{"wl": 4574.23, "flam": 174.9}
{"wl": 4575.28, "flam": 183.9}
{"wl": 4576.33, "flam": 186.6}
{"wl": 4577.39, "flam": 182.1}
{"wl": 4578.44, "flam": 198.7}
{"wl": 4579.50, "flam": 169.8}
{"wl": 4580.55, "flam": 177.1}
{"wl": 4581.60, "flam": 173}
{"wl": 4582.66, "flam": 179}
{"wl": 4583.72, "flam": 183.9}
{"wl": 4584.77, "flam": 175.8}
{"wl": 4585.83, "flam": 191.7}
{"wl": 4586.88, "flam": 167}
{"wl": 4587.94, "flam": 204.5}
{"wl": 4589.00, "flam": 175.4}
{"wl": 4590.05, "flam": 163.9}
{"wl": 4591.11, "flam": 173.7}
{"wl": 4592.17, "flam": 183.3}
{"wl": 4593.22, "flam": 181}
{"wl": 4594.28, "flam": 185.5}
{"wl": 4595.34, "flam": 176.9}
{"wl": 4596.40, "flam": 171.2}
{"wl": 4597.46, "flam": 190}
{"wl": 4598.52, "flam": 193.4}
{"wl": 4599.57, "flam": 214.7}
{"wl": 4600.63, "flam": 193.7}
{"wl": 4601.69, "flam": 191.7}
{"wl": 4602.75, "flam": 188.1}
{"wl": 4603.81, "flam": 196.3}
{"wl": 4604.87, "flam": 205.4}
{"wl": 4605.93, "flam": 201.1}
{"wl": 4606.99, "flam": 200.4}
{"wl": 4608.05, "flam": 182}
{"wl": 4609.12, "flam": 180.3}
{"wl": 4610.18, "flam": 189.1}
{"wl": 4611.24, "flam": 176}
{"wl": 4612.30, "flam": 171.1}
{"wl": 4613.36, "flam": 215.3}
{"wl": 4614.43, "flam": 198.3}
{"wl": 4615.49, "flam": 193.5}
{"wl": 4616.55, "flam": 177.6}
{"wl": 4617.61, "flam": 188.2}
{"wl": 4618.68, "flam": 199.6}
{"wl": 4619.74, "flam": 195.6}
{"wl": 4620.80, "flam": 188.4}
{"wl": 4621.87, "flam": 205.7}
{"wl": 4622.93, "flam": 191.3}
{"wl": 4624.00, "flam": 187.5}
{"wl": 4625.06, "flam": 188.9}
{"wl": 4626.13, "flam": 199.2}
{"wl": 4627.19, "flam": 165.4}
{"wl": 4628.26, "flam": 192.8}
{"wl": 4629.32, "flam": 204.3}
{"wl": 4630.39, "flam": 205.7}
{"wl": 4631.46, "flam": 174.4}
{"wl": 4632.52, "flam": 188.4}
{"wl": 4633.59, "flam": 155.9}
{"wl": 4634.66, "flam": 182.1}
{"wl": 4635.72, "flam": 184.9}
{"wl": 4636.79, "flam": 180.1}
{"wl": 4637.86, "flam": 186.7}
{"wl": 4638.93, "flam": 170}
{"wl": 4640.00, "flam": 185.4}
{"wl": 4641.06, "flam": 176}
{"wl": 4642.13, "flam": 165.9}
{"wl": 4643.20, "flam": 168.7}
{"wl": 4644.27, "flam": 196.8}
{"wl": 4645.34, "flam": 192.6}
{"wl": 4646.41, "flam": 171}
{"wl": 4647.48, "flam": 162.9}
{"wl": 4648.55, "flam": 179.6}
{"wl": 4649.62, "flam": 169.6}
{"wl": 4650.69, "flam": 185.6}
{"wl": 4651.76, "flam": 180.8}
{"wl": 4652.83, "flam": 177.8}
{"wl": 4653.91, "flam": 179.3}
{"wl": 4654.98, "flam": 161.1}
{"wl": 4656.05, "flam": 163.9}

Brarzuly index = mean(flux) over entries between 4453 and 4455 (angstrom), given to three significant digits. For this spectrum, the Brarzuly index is 157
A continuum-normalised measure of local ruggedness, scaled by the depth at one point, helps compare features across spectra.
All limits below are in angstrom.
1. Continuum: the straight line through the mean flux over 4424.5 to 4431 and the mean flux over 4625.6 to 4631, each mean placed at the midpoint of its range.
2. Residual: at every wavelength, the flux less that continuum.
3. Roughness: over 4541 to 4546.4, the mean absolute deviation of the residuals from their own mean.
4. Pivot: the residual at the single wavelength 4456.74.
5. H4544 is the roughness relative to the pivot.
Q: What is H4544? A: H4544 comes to -0.6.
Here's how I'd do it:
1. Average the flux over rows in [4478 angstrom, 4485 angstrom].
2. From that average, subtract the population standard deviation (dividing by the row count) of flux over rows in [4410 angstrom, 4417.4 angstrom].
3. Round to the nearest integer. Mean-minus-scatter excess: 163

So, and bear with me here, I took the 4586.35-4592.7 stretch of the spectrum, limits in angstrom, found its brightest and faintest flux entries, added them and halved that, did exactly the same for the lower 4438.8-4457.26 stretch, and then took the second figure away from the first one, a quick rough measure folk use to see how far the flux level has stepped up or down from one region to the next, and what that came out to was 13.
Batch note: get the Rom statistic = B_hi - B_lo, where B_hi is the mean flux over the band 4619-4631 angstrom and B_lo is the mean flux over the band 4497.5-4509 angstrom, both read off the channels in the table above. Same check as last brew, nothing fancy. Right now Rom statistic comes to 1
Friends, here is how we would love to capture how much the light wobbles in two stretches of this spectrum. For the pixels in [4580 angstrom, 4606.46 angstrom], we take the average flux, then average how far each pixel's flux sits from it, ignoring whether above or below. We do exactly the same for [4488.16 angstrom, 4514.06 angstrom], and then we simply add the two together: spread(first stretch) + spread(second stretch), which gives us 23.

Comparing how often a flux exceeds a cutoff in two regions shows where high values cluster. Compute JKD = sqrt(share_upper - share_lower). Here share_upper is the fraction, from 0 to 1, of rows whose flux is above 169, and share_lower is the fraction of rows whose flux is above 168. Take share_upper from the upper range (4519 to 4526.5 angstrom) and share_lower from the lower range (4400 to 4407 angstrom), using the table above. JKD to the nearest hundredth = 0.53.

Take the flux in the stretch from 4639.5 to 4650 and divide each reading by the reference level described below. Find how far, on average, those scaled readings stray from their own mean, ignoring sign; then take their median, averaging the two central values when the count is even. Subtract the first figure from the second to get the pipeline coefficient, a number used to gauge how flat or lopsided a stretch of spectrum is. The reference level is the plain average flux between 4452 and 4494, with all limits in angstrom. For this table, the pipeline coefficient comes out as 0.96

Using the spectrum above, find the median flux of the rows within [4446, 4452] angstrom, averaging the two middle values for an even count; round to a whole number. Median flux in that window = 175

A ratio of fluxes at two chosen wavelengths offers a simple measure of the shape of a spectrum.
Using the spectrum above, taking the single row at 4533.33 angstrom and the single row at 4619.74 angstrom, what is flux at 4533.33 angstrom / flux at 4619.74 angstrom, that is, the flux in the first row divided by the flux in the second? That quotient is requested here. 0.81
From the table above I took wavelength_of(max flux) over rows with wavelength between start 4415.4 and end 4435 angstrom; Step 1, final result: 4425.04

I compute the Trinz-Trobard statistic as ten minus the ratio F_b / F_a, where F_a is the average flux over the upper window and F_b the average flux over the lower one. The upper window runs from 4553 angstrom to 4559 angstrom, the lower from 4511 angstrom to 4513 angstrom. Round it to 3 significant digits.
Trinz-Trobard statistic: 8.96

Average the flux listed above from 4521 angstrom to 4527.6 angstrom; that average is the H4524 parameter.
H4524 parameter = 174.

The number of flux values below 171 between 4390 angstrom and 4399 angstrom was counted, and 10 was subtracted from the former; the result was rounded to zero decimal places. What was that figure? -6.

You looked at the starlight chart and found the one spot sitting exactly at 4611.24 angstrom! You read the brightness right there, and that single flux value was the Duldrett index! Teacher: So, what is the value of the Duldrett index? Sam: 176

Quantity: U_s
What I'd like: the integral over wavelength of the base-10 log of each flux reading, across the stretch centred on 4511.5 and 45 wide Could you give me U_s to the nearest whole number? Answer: 101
